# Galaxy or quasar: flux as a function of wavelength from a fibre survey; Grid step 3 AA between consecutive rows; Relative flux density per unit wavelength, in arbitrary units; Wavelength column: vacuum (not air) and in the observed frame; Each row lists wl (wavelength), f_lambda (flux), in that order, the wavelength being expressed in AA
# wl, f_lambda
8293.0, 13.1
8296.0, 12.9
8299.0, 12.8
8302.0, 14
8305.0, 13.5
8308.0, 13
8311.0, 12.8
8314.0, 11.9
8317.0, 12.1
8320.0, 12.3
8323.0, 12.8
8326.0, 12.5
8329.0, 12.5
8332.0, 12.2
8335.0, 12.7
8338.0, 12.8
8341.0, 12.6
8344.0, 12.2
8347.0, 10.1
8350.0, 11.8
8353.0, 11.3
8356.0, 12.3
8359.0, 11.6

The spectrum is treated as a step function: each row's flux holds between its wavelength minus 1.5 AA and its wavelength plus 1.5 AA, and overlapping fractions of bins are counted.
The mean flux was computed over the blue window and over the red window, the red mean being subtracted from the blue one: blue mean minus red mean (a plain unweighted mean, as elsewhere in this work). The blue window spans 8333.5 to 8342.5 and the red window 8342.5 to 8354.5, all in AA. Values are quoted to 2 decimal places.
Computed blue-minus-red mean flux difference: 1.35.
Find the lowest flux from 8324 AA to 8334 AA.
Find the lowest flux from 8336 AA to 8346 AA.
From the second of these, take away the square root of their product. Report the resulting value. 0.0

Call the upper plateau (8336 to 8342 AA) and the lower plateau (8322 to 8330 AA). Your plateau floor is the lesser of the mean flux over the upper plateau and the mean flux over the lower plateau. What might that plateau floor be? 12.6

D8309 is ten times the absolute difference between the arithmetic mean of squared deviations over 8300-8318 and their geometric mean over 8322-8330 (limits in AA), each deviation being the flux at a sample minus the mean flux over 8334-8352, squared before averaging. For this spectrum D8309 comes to 10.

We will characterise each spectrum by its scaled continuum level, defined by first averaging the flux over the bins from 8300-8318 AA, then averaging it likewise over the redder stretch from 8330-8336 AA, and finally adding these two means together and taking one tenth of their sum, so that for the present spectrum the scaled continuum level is 2.53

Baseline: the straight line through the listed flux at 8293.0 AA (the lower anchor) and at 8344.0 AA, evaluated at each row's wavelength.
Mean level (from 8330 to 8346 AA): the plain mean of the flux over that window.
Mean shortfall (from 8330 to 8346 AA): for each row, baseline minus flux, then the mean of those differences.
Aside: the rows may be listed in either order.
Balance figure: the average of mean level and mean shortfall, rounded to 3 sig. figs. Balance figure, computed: 6.15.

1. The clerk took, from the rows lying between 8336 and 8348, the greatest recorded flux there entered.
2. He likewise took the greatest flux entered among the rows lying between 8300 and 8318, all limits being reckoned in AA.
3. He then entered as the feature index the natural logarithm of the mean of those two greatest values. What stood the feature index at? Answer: 2.60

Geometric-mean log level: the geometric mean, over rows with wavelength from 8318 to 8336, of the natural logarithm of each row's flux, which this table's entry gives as 2.53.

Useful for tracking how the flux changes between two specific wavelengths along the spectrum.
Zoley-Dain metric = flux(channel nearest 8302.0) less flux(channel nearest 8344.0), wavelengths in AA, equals 1.8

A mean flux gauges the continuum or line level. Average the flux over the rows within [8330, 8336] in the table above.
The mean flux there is 12.4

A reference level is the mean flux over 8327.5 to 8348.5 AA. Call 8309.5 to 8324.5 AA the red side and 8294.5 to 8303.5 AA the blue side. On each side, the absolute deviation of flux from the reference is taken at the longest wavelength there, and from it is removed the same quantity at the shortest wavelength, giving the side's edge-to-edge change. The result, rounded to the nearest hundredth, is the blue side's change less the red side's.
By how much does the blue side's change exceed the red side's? 1.10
